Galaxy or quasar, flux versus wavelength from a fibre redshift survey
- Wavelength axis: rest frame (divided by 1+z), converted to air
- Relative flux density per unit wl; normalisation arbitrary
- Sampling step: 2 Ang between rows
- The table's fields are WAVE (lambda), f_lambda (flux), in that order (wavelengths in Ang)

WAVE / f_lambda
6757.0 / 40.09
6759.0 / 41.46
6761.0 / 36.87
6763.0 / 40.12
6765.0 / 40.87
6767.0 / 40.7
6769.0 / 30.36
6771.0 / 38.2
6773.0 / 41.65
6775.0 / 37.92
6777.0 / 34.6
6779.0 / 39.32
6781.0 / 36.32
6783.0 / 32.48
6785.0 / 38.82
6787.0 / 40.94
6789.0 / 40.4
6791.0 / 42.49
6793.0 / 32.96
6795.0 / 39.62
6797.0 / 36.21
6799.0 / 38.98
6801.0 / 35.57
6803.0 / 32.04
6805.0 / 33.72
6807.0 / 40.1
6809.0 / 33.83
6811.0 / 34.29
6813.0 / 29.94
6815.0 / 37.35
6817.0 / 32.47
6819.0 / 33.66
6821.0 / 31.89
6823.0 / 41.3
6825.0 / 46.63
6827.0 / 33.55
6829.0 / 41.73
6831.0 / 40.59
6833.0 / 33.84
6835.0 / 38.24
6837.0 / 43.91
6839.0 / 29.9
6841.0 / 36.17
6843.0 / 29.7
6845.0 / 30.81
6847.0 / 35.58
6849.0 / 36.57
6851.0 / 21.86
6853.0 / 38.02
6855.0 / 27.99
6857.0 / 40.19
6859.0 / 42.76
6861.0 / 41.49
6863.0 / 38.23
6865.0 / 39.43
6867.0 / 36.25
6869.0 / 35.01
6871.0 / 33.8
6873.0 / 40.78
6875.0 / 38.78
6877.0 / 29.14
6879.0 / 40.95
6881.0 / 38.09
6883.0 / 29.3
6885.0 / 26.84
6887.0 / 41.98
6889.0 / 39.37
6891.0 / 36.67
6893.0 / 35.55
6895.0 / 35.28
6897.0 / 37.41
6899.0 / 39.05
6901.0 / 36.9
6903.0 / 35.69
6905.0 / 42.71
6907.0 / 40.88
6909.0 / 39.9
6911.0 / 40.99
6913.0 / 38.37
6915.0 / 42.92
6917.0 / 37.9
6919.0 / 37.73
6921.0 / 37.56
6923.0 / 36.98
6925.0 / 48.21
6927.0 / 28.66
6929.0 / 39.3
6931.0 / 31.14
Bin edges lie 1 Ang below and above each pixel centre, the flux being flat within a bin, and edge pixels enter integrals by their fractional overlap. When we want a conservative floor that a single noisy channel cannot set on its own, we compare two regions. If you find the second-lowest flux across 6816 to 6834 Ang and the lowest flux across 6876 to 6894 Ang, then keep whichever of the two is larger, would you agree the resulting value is 32.5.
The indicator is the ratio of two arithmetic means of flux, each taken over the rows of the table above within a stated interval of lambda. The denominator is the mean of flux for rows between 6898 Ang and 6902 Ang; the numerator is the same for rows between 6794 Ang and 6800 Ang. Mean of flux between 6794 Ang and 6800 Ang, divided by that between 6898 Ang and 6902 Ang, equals 1.01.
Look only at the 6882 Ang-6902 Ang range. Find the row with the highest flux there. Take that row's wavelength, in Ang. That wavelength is 6887.0 Ang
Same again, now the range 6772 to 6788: 6773.0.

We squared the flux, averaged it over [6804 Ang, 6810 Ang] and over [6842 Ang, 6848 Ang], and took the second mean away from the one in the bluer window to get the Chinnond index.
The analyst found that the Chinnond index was 264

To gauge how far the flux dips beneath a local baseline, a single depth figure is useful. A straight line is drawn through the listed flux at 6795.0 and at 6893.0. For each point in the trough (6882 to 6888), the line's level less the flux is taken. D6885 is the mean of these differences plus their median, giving 10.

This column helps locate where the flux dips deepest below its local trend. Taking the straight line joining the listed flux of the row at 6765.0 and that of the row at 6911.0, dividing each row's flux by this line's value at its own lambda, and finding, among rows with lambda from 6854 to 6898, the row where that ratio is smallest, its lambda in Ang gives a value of 6885.0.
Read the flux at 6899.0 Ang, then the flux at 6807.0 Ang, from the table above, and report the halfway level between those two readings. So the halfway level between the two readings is 39.6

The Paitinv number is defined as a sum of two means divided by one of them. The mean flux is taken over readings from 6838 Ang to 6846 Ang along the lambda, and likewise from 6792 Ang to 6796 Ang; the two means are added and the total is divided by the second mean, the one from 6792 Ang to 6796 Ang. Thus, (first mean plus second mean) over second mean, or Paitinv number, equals 1.87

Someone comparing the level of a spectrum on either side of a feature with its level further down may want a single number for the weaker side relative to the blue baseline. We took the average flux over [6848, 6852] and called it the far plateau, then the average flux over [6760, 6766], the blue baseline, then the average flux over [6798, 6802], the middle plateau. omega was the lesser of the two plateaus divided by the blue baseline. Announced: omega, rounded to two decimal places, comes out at 0.74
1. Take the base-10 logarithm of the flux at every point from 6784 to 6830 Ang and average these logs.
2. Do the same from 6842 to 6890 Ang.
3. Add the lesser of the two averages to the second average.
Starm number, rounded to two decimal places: 3.09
